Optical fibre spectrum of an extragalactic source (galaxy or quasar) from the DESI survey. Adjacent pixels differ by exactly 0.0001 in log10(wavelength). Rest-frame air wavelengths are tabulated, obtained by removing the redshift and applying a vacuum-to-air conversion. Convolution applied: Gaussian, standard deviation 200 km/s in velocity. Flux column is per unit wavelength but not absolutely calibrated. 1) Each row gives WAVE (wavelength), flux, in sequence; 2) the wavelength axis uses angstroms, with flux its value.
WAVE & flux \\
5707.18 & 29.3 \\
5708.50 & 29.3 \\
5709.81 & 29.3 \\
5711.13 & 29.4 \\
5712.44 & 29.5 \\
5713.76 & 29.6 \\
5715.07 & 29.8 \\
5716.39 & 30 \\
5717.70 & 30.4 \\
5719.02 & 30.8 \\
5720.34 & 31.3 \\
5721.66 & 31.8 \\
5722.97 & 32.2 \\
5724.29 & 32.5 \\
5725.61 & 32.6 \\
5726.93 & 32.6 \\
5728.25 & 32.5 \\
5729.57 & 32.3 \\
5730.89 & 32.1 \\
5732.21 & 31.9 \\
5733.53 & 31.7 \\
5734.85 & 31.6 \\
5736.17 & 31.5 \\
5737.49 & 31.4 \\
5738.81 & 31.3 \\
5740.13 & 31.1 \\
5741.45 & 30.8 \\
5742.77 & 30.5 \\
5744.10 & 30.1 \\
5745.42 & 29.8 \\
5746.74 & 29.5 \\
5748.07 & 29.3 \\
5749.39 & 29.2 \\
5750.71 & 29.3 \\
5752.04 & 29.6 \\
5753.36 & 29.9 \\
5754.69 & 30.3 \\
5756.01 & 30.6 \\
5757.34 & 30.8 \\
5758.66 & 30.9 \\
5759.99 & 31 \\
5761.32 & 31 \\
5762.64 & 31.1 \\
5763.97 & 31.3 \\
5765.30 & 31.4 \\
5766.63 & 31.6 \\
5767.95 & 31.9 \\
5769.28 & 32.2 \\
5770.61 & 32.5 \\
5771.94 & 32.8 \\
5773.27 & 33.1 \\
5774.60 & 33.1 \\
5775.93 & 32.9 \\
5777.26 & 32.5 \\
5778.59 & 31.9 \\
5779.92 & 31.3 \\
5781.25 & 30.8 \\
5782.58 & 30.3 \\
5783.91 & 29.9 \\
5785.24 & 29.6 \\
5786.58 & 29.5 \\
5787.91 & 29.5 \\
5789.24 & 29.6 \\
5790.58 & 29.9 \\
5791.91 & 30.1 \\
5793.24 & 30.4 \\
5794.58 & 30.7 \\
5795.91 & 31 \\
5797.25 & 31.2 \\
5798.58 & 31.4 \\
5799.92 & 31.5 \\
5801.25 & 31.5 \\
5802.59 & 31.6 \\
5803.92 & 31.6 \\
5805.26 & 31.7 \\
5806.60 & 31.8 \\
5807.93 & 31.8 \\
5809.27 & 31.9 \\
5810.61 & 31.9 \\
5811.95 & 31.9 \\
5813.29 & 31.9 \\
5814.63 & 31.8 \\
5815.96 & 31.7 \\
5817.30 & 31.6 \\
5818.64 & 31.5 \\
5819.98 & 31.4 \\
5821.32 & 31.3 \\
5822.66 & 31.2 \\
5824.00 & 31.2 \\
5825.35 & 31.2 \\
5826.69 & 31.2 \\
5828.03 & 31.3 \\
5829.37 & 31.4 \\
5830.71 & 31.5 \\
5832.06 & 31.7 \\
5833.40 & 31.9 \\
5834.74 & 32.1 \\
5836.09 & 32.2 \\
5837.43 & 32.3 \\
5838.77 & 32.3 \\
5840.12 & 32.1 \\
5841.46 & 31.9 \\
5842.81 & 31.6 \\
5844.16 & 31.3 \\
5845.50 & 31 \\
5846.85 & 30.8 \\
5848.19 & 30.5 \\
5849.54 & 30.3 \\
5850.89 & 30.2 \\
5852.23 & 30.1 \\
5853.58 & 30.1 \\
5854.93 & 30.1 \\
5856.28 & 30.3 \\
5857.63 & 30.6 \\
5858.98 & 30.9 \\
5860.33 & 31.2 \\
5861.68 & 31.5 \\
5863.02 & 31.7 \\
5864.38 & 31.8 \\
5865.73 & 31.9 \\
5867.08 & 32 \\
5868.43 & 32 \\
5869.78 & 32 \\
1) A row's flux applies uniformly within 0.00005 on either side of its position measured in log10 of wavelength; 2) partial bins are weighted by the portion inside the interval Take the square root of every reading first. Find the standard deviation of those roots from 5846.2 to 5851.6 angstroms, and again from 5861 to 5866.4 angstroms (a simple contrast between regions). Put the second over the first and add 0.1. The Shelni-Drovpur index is 0.73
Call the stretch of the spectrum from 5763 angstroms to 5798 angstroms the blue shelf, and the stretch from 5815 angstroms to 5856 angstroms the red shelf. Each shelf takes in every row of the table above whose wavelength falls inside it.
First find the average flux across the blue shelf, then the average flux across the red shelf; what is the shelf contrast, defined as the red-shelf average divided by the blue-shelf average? 1.00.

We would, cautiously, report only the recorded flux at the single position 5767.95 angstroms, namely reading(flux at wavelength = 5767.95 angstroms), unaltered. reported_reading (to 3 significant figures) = 31.9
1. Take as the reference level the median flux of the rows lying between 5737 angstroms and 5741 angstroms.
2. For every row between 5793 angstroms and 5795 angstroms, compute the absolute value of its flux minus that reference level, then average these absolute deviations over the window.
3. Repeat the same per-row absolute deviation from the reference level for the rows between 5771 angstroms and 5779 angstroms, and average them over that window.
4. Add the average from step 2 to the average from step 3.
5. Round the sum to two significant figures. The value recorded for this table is 2.2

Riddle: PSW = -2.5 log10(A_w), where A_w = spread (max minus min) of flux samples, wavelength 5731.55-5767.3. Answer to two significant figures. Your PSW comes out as -1.1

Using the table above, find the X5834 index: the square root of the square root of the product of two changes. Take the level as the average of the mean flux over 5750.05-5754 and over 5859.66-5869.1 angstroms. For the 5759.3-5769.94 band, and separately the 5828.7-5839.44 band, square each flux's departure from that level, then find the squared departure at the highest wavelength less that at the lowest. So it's 1.5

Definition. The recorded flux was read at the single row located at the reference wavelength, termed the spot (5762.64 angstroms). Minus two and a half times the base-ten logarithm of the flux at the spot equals -3.73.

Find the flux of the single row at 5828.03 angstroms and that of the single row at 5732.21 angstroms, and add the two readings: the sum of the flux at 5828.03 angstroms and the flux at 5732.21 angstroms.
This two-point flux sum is 63.2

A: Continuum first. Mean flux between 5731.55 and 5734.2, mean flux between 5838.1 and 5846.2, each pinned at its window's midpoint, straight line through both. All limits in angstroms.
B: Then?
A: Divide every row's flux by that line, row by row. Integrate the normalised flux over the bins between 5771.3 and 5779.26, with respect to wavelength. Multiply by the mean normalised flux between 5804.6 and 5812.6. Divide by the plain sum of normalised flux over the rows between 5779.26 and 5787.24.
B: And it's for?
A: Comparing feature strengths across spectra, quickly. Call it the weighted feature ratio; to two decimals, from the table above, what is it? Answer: 1.44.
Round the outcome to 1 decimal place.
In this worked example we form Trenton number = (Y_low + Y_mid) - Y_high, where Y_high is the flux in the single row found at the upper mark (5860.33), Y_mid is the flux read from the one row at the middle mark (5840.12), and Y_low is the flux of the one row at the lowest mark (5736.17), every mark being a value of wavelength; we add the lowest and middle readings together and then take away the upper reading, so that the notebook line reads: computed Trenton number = 32.4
